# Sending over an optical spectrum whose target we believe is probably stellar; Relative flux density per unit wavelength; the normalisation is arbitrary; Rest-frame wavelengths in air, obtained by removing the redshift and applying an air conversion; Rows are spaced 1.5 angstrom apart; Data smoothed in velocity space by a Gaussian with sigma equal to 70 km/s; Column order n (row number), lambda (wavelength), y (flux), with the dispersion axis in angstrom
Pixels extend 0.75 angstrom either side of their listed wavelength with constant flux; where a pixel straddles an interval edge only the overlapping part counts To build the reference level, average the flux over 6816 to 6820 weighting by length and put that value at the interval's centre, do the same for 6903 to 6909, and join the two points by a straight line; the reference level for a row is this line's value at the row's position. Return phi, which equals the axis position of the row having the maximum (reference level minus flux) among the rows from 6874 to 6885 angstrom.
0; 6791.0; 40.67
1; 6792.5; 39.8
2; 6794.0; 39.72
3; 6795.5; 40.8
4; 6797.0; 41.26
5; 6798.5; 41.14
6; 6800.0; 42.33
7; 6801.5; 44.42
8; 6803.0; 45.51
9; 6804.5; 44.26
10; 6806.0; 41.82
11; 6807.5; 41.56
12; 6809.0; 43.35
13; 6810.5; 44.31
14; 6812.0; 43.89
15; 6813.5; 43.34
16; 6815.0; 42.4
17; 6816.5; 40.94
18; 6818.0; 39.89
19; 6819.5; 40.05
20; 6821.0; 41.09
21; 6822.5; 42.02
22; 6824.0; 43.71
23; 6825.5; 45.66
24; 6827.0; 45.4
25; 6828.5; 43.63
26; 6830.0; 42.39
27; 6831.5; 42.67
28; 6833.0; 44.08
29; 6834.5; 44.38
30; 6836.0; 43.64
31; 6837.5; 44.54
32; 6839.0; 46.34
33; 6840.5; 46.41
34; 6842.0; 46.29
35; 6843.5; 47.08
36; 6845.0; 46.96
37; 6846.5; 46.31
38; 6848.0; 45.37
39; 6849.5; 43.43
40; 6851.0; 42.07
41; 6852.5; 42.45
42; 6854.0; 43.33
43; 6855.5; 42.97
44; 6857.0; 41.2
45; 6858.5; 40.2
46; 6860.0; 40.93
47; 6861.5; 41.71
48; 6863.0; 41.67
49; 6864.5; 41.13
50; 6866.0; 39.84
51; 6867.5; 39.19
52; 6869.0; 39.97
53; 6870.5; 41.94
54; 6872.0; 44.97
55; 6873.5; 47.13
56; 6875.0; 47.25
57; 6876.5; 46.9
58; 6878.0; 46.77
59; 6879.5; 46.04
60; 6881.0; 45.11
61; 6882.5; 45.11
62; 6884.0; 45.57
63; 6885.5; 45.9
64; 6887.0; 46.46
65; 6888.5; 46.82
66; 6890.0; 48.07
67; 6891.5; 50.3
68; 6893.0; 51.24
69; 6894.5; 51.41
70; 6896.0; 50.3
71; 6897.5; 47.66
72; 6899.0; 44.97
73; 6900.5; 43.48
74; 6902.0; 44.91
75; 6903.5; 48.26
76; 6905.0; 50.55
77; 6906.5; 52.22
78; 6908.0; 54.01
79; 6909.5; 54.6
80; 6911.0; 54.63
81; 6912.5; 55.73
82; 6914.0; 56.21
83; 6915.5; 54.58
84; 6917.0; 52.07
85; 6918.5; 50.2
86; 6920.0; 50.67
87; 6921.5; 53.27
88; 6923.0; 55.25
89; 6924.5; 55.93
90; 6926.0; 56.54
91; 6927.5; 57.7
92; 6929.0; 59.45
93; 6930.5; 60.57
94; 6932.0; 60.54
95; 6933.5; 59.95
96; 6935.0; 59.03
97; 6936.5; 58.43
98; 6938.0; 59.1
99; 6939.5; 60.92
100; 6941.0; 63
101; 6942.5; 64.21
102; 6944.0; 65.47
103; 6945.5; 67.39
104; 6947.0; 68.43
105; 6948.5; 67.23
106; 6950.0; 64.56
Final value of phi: 6882.5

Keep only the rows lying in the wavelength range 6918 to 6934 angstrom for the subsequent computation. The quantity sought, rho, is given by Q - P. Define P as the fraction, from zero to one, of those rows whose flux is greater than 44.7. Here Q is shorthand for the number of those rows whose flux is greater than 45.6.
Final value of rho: 10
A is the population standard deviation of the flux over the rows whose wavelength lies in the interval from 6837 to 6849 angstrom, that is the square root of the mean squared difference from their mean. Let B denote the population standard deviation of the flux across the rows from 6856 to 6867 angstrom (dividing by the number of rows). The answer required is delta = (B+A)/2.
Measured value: 0.72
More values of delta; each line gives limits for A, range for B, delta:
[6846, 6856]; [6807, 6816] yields 1.18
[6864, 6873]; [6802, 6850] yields 1.94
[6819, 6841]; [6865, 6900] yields 2.53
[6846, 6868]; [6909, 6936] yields 2.49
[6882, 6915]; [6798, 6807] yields 2.70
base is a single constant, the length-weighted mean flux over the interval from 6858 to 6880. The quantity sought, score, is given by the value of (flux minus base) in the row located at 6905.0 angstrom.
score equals 8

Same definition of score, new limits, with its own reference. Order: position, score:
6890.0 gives 5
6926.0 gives 13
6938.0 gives 16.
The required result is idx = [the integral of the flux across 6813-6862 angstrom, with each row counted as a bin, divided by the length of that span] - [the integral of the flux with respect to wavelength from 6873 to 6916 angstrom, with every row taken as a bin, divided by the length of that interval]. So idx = -6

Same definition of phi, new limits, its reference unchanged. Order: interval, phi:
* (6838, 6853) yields 6851.0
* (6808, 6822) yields 6819.5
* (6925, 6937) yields 6926.0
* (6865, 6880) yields 6867.5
